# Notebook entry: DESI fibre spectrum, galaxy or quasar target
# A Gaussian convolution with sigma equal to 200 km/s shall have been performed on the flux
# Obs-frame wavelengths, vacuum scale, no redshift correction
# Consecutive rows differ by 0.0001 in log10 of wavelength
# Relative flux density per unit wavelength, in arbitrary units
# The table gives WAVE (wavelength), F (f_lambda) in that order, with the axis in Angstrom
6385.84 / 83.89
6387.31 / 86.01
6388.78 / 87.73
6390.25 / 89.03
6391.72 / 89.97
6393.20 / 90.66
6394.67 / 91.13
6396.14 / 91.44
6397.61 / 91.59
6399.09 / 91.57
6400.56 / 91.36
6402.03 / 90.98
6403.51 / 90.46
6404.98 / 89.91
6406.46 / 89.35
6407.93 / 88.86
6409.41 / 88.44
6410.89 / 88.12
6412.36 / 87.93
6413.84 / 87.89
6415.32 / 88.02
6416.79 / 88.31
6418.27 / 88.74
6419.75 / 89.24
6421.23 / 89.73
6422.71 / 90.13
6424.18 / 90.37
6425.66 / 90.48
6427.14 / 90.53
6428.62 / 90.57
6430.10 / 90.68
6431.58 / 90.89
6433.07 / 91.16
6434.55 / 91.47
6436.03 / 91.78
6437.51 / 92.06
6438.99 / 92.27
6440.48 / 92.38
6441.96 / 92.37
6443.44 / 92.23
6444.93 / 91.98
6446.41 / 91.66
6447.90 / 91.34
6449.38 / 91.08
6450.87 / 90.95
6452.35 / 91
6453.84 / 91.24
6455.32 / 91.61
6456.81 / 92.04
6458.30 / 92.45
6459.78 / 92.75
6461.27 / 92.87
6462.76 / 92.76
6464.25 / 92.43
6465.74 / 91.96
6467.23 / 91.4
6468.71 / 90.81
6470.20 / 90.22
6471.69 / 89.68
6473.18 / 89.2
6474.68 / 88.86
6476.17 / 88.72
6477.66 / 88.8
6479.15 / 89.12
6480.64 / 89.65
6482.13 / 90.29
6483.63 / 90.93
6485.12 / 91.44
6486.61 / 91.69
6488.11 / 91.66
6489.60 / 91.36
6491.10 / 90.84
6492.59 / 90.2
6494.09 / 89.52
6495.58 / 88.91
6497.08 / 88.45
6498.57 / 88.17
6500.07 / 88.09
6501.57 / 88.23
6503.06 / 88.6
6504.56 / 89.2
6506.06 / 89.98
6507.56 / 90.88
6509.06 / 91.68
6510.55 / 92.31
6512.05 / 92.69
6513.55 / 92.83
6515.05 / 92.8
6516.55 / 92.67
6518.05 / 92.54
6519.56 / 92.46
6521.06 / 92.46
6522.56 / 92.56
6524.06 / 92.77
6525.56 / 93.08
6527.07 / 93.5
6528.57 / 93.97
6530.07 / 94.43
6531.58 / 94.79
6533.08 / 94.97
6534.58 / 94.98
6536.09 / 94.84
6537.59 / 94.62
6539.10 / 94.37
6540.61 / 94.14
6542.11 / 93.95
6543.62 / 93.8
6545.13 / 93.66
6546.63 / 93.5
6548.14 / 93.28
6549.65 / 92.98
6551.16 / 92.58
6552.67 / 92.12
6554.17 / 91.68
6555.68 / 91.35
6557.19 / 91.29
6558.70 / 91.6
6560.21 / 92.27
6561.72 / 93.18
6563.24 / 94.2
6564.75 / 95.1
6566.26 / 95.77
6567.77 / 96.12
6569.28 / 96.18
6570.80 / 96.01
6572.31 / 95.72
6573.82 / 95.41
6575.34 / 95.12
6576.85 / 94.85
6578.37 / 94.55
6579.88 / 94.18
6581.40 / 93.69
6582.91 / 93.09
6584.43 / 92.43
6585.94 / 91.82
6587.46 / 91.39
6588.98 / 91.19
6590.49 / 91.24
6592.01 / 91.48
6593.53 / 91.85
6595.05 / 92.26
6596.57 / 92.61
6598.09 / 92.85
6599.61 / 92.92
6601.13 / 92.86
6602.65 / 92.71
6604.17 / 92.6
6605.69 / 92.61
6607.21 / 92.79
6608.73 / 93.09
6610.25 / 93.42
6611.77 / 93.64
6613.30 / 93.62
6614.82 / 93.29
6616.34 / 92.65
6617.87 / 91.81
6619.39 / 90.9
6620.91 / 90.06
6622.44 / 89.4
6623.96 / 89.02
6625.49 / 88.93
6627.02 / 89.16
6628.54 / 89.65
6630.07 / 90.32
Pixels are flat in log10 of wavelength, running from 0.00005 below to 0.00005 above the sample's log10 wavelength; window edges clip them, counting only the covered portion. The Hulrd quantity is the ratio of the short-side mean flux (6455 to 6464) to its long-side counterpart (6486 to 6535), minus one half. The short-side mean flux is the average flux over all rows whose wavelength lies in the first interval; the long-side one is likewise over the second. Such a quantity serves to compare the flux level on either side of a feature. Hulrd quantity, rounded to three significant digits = 0.509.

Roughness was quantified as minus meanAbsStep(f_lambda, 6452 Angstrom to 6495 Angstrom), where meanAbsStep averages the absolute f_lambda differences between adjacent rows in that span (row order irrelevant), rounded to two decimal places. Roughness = -0.40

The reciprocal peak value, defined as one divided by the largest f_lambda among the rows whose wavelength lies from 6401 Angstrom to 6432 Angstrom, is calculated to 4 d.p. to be 0.0110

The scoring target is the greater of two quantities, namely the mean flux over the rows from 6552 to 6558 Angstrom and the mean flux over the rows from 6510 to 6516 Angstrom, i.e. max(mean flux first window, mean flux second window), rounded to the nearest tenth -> 92.7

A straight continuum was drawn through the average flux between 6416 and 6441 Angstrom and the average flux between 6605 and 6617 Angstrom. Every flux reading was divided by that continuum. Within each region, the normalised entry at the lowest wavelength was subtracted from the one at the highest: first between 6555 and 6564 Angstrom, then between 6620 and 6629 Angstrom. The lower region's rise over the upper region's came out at -5.4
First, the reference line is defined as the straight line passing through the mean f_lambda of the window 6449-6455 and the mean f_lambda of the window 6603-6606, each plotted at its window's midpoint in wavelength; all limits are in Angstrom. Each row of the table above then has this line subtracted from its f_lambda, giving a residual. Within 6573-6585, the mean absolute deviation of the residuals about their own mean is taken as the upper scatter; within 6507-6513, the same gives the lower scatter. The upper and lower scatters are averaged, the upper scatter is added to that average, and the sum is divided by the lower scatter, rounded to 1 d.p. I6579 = 2.6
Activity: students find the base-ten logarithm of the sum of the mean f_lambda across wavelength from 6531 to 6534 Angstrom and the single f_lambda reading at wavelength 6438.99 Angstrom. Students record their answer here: 2.27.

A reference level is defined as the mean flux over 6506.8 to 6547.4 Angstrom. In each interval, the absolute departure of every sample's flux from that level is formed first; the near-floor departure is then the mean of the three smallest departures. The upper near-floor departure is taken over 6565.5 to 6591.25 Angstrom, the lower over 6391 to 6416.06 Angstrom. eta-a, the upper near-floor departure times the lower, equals 0.86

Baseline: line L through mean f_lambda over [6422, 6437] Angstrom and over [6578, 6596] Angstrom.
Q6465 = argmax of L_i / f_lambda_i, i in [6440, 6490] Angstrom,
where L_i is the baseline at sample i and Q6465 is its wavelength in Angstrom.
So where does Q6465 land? 6476.17 Angstrom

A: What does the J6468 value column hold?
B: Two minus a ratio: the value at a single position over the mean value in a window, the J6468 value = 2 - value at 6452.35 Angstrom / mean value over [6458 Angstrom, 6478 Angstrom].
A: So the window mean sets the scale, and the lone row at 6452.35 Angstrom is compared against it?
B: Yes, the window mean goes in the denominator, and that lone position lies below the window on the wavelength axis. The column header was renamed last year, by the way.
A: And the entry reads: 1.00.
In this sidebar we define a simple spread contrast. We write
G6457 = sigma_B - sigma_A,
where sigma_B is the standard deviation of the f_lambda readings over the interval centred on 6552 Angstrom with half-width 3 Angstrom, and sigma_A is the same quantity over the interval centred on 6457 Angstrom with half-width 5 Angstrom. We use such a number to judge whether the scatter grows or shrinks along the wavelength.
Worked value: -0.2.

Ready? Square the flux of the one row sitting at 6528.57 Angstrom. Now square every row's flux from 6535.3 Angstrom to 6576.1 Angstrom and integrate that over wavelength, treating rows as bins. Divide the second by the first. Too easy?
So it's 41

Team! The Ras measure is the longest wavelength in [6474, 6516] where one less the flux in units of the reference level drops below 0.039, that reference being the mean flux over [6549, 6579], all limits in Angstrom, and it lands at 6515.05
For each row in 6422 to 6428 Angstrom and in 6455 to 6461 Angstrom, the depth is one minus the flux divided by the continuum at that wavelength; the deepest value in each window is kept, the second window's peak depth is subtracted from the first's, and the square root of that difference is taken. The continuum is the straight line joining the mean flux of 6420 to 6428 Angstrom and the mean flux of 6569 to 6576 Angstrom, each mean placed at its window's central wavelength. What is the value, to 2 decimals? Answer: 0.06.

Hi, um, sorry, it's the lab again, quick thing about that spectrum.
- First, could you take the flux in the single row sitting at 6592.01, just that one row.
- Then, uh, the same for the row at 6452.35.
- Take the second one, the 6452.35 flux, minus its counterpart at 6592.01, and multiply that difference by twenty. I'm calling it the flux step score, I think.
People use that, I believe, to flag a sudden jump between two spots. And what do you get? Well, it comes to -10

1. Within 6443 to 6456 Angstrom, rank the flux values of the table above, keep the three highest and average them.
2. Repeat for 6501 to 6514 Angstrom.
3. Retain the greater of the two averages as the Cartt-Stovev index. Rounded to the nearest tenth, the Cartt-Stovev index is 92.6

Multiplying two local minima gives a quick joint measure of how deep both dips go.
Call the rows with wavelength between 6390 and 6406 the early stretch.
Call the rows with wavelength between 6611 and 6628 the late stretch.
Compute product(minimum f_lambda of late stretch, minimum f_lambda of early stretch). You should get 7917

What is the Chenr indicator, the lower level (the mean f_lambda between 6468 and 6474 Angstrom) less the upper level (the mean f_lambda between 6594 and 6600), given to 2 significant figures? -2.7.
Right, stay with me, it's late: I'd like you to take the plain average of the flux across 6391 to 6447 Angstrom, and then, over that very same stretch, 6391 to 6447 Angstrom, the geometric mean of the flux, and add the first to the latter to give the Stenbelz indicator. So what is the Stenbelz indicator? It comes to 181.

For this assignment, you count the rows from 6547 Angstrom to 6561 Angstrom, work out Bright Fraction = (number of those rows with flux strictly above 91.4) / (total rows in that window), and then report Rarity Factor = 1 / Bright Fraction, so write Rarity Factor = 1.3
